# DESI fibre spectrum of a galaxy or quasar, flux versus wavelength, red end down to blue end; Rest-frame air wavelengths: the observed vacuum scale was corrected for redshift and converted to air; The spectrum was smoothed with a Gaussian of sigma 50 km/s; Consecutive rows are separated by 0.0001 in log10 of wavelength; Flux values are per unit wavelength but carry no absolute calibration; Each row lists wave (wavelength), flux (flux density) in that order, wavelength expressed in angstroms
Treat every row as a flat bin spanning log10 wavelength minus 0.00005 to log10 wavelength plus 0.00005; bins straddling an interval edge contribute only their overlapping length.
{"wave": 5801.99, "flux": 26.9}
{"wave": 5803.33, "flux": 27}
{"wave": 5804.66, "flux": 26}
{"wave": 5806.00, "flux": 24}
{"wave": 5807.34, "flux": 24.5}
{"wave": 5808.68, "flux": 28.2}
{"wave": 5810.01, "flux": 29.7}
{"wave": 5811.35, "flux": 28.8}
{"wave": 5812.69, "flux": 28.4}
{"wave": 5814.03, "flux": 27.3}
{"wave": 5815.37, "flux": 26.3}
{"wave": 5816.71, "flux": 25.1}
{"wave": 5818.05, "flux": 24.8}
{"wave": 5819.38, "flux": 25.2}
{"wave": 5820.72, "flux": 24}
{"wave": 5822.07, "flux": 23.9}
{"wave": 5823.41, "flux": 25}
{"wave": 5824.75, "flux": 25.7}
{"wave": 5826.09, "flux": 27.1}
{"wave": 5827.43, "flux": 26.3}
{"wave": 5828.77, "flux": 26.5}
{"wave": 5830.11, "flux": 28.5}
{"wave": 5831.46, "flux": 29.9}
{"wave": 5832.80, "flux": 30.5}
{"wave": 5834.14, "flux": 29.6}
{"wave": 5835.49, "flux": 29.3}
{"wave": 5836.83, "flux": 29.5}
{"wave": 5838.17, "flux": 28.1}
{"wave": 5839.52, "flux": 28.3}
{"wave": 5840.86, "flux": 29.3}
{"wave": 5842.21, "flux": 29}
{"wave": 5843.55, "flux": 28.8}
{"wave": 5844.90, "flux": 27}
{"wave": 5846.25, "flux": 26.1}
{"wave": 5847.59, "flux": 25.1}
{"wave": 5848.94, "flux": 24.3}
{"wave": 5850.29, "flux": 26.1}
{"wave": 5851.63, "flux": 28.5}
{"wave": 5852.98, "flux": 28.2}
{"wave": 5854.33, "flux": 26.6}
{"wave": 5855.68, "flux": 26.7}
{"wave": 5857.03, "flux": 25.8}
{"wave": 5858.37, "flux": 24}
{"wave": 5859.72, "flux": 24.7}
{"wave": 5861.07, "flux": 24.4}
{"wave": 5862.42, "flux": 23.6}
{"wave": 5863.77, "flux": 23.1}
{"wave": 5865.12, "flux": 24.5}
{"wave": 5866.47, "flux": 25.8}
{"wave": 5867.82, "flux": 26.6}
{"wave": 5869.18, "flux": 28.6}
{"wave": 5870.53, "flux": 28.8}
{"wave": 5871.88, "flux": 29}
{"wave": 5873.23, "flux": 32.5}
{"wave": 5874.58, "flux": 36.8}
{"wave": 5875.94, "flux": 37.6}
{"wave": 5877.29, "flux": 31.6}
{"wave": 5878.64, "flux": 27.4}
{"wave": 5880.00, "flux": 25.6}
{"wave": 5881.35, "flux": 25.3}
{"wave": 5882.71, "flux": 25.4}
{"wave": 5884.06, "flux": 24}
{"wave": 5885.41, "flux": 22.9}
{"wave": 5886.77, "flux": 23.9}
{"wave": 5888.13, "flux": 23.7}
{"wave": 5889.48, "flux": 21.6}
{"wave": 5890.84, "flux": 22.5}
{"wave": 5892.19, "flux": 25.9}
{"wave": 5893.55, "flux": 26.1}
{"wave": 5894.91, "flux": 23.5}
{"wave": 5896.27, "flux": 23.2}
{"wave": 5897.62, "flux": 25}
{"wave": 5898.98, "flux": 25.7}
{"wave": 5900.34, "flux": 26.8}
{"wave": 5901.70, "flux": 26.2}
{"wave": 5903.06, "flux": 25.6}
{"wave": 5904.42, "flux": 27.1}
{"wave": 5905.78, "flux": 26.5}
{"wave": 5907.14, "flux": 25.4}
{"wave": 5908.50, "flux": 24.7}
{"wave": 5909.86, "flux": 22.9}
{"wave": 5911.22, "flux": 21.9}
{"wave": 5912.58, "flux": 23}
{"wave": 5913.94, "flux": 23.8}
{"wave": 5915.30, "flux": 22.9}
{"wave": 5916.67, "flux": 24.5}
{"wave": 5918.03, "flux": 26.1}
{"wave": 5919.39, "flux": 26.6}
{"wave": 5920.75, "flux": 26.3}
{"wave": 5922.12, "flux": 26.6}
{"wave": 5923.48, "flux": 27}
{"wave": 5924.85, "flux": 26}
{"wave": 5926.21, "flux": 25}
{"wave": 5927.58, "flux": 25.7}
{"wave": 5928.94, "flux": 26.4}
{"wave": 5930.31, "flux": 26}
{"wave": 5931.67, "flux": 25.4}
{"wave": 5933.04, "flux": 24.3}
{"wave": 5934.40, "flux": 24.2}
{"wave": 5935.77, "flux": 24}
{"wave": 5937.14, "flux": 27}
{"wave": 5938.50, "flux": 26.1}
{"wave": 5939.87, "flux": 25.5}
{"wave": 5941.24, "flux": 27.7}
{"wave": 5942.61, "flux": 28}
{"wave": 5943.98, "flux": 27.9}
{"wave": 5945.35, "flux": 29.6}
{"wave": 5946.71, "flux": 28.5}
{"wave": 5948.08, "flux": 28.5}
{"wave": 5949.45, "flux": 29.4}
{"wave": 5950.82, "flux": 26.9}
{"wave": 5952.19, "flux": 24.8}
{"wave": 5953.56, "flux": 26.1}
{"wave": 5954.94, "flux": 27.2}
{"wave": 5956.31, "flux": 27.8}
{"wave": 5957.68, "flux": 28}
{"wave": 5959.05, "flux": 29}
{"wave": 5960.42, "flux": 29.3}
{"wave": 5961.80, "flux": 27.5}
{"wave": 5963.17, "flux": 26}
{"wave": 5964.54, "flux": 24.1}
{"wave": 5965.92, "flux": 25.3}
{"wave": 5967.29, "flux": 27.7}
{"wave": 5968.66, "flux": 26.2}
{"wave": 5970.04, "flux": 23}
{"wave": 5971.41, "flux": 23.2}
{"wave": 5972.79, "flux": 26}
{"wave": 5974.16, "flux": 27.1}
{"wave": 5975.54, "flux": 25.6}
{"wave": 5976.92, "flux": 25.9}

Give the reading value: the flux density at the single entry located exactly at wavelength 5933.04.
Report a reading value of 24.3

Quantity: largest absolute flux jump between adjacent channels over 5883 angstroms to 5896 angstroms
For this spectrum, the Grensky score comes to 3.4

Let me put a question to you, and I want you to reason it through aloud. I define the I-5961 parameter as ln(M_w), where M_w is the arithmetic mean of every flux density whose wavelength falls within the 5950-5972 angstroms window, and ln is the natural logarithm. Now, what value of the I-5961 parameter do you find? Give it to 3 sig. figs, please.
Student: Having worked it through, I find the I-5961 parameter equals 3.27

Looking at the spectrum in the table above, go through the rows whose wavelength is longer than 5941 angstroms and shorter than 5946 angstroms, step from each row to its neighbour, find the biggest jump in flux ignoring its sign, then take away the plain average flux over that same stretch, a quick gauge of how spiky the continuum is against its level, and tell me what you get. -26.6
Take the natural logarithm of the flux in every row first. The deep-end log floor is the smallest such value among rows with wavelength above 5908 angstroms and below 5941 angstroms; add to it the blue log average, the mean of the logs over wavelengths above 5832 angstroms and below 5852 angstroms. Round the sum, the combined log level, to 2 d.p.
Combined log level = 6.42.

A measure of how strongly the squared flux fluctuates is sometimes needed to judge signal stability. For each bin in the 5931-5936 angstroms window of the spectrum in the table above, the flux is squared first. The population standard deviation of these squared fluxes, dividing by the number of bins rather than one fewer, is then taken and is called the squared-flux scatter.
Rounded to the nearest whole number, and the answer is 27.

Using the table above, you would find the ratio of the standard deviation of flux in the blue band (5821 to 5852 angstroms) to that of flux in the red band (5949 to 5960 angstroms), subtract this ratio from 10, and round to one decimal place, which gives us 8.7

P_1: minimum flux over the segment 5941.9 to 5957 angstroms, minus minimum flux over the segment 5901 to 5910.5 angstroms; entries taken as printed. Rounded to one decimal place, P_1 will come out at 1.9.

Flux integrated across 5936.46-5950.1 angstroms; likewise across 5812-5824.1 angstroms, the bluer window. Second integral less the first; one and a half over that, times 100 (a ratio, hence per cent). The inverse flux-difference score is -2.1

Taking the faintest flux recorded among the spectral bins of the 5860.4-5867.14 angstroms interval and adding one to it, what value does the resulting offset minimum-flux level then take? 24.1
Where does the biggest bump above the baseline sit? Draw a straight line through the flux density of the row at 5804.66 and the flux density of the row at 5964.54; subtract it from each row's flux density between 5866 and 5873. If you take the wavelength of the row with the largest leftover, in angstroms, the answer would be 5871.88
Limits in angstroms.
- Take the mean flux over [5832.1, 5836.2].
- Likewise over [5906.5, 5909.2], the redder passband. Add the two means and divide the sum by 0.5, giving 110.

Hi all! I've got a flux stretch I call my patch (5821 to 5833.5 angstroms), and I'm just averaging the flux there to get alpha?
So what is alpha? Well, 27.0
